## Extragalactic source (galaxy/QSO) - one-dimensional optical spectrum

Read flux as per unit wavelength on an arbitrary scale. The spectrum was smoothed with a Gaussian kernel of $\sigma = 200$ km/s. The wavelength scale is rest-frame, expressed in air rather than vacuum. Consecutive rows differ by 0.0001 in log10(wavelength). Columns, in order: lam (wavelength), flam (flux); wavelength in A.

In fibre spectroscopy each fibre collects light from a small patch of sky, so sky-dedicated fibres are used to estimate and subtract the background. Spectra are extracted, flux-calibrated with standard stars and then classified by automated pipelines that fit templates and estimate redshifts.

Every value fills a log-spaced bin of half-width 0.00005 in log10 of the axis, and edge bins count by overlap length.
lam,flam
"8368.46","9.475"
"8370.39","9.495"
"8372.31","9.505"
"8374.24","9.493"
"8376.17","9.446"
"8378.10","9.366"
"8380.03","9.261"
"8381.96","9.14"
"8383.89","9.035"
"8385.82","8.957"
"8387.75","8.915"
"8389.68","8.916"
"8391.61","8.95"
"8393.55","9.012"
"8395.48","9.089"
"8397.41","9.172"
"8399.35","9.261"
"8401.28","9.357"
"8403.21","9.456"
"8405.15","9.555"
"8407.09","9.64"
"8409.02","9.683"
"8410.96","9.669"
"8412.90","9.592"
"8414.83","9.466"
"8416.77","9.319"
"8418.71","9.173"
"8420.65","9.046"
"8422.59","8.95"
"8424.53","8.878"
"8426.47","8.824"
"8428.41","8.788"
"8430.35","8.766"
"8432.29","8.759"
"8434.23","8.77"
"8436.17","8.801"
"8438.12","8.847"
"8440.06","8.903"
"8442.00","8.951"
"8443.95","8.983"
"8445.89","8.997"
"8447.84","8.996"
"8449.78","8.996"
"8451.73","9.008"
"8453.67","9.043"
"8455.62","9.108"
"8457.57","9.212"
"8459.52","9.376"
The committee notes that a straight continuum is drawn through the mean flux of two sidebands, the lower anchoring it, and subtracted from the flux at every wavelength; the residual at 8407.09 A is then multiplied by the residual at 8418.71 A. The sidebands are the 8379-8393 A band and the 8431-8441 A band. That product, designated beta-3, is 0.20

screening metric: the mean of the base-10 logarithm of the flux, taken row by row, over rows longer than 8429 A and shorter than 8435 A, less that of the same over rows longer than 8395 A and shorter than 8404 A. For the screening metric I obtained -0.024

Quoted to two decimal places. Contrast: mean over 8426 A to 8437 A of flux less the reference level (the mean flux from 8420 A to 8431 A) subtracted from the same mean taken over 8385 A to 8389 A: 0.15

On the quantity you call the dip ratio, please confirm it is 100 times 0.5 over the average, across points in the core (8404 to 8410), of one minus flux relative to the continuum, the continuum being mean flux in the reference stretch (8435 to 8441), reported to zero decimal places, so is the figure -570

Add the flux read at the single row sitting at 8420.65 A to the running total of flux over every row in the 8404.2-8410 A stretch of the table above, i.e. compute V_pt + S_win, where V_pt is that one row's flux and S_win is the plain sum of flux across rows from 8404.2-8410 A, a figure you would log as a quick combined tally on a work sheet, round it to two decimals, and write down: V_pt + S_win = 37.92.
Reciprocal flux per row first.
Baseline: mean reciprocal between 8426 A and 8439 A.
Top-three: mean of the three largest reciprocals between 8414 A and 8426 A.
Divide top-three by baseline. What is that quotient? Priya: 0.982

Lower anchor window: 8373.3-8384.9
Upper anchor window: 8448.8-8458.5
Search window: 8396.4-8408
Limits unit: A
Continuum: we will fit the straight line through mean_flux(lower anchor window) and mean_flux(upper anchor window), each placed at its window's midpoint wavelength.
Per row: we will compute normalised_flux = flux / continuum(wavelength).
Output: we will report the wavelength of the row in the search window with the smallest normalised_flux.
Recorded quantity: 8397.41 A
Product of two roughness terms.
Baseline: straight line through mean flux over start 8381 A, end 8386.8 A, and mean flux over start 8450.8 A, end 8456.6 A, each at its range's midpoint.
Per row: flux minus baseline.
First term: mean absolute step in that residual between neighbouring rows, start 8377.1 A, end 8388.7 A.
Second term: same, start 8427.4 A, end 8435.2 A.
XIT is 0.0012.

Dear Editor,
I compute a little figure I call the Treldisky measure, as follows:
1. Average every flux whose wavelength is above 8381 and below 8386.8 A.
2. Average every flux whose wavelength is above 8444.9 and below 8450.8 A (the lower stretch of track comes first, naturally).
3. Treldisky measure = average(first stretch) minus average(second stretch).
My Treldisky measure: 0.05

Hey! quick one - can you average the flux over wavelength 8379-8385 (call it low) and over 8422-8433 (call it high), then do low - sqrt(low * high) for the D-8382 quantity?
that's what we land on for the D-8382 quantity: 0.16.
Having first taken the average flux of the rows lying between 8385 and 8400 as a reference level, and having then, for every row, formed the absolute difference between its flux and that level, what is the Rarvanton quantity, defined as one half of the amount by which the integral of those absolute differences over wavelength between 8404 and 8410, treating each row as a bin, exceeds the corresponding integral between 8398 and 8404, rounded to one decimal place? 0.8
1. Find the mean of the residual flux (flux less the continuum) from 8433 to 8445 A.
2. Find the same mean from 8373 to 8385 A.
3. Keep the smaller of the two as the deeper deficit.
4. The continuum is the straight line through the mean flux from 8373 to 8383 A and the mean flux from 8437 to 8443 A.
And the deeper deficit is -0.04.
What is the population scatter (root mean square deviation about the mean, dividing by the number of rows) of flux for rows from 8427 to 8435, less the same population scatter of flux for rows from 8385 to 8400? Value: -0.11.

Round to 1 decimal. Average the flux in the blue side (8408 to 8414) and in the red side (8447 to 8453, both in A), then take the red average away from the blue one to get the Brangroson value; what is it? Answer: 0.6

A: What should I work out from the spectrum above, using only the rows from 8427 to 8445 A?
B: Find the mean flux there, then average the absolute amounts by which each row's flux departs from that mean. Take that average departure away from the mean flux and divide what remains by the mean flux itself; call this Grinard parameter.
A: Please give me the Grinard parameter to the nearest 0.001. 0.992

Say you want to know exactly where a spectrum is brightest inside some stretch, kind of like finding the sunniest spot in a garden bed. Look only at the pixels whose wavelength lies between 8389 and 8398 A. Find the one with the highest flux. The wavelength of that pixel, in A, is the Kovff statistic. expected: 8397.41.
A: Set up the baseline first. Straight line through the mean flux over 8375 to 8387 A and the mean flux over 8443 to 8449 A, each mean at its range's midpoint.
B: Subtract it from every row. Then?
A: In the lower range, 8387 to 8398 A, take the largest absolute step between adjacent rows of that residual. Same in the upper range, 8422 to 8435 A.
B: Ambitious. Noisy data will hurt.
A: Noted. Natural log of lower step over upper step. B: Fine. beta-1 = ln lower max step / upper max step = 0.3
